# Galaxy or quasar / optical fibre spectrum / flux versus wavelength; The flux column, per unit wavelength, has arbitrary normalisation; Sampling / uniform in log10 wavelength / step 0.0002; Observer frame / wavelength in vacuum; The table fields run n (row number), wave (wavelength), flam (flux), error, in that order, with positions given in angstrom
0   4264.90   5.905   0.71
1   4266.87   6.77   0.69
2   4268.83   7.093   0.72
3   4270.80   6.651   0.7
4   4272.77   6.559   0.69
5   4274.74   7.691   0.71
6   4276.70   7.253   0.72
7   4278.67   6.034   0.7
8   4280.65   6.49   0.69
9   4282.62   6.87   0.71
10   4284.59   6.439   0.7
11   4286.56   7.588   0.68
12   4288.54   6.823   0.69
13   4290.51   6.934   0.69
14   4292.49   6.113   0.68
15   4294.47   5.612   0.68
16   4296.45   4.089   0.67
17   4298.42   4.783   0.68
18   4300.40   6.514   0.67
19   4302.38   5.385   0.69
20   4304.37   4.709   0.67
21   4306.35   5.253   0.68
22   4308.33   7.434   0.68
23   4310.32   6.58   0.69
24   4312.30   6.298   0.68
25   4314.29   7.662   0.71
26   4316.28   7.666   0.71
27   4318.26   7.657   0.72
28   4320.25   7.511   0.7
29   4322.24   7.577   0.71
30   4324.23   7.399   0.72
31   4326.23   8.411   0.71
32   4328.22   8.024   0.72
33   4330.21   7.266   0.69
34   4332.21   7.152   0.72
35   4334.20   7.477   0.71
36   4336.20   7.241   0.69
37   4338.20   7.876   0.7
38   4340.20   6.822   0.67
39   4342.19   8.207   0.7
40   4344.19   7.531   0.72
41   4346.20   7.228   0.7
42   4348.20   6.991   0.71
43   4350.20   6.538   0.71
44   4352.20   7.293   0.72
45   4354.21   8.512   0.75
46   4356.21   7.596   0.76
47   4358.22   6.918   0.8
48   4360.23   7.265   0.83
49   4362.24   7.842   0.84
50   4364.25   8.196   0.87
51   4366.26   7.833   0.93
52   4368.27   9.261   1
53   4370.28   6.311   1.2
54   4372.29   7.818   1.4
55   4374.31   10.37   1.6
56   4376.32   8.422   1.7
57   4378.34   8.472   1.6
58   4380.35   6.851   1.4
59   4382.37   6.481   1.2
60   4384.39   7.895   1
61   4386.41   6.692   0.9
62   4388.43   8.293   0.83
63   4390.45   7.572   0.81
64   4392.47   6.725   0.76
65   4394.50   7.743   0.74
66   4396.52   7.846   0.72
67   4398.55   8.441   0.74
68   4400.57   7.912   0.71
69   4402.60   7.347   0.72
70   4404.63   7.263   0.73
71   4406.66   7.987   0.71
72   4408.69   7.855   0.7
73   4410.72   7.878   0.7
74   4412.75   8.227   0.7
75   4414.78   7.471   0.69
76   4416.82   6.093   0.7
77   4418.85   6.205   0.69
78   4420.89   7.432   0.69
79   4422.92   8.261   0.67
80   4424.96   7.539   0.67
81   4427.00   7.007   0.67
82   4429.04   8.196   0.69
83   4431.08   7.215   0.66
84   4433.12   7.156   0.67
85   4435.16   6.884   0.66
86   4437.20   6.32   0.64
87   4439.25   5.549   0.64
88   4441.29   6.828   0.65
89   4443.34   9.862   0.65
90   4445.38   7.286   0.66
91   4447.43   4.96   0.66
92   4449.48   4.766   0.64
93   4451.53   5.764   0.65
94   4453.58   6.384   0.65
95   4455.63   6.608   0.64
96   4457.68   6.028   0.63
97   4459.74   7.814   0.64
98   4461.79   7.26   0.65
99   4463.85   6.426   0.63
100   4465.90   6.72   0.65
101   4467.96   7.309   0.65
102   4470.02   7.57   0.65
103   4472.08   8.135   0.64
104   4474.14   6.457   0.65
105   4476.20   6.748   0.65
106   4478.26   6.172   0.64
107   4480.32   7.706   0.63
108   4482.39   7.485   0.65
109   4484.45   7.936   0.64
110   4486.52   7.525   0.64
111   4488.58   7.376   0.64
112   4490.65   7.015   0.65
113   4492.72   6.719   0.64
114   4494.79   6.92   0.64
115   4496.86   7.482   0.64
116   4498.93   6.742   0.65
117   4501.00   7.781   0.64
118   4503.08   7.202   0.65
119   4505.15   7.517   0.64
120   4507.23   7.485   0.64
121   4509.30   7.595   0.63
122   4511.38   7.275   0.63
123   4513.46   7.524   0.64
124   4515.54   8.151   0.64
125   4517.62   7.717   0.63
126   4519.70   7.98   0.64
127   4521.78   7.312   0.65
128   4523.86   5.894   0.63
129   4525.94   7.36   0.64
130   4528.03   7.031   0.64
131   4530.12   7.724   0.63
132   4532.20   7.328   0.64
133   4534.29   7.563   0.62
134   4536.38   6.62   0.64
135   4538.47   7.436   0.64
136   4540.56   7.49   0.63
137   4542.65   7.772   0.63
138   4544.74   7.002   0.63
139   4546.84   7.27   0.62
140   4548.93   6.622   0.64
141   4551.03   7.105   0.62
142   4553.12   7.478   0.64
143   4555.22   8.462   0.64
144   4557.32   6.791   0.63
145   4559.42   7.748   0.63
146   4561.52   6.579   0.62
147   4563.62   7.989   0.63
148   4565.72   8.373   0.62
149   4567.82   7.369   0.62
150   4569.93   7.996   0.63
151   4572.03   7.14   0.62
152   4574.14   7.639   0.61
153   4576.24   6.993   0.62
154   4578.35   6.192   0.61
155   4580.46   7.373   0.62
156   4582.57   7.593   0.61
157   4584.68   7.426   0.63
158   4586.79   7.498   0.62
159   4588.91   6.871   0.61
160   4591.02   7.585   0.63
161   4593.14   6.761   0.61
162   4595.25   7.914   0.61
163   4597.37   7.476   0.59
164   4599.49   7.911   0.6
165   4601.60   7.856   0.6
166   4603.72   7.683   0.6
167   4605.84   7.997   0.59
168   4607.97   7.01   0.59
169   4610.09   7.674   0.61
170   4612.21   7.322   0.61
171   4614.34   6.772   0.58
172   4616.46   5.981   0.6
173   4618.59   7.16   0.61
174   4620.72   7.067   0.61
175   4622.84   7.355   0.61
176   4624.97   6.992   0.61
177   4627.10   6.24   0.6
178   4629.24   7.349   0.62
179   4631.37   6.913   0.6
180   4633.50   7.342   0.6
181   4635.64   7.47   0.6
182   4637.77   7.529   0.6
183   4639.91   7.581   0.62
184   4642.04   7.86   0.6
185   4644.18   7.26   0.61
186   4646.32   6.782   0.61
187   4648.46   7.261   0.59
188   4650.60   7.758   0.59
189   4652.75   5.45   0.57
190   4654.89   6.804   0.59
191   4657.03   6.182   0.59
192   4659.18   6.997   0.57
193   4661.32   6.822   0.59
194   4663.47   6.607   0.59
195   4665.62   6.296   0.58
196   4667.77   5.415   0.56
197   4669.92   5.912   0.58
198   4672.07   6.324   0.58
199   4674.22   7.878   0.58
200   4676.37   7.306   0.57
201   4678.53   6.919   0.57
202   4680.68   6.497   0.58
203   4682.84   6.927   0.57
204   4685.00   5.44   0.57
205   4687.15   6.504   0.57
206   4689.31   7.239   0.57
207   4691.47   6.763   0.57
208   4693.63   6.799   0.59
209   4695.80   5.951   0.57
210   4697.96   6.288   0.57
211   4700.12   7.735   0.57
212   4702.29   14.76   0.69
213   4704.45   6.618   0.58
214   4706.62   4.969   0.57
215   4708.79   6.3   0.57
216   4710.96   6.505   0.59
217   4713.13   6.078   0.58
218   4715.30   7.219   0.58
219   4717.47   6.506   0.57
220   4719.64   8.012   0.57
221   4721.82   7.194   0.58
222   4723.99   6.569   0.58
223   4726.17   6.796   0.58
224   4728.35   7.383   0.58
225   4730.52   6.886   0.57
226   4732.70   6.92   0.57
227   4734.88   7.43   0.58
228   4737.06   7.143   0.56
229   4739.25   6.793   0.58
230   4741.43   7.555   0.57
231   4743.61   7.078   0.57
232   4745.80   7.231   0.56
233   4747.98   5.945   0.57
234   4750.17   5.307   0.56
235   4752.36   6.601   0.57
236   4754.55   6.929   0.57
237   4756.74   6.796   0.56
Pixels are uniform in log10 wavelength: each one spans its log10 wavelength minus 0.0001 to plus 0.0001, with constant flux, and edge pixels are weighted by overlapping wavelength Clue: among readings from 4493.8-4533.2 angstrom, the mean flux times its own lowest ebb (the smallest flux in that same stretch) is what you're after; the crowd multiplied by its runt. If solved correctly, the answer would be 43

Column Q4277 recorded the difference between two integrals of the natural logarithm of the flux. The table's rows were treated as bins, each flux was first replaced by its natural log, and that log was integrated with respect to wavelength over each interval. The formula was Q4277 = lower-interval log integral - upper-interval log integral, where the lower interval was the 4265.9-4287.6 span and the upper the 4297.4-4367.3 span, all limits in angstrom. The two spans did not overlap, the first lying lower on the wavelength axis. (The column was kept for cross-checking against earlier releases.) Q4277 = -95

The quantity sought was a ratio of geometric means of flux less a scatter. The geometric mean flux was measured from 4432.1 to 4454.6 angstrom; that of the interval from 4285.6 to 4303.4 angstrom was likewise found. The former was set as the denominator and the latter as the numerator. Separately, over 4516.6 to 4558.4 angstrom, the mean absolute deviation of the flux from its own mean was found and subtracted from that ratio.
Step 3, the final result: 0.51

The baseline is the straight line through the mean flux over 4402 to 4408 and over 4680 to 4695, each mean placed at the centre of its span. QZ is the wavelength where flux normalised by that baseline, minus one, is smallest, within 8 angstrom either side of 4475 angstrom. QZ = 4478.26 angstrom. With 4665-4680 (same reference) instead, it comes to 4667.77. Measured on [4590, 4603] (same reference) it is 4593.14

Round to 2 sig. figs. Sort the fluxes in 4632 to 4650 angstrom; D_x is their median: 7.4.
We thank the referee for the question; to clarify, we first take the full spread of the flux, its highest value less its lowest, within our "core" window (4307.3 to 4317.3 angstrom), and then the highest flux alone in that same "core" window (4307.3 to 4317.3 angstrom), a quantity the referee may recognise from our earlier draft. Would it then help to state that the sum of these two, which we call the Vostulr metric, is 9.0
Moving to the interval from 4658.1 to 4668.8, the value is 8.6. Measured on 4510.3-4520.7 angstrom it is 9.0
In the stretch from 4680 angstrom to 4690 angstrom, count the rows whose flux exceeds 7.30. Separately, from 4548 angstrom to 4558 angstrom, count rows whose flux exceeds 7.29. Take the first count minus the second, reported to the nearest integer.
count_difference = -2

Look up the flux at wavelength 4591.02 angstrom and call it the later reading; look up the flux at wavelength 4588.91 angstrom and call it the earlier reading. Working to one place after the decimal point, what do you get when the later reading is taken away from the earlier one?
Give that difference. -0.7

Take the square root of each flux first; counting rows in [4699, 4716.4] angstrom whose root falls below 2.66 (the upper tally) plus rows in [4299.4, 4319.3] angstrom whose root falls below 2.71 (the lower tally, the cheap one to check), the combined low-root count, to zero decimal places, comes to 11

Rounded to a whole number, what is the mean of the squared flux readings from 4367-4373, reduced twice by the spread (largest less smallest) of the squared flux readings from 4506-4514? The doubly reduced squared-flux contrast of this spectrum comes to 53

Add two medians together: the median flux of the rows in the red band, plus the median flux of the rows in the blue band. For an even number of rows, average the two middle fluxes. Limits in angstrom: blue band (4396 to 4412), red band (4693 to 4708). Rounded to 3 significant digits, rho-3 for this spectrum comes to 14.5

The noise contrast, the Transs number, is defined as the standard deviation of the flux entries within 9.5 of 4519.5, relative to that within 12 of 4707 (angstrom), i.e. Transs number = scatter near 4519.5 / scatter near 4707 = 0.25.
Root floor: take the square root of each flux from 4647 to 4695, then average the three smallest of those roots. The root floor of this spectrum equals 2.33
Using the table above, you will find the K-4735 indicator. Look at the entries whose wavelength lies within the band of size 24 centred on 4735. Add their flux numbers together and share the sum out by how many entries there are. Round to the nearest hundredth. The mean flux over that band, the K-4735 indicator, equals 7.07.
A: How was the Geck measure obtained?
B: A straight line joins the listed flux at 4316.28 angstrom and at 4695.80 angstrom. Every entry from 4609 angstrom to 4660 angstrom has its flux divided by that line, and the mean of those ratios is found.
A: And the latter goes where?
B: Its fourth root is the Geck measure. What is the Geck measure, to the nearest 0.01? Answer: 1.03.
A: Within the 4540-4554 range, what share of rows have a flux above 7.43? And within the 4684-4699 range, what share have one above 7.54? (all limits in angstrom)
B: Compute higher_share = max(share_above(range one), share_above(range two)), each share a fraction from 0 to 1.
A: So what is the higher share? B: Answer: 0.43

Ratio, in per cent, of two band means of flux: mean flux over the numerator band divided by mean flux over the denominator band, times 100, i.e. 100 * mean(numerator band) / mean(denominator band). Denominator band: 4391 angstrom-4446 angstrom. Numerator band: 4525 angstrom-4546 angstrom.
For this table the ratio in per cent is 99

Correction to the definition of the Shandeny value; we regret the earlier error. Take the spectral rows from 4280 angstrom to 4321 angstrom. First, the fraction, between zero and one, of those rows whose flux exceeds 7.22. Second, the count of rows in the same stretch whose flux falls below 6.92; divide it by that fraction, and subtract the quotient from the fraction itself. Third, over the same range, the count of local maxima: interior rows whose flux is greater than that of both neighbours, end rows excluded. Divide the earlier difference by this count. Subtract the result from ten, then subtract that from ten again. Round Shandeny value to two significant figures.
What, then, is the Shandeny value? -8.1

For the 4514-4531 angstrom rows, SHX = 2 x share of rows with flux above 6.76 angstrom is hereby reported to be 1.75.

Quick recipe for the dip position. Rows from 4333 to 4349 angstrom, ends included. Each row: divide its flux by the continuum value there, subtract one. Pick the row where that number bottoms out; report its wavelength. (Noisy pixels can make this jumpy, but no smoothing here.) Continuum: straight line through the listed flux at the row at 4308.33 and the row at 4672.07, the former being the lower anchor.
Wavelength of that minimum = 4340.20 angstrom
